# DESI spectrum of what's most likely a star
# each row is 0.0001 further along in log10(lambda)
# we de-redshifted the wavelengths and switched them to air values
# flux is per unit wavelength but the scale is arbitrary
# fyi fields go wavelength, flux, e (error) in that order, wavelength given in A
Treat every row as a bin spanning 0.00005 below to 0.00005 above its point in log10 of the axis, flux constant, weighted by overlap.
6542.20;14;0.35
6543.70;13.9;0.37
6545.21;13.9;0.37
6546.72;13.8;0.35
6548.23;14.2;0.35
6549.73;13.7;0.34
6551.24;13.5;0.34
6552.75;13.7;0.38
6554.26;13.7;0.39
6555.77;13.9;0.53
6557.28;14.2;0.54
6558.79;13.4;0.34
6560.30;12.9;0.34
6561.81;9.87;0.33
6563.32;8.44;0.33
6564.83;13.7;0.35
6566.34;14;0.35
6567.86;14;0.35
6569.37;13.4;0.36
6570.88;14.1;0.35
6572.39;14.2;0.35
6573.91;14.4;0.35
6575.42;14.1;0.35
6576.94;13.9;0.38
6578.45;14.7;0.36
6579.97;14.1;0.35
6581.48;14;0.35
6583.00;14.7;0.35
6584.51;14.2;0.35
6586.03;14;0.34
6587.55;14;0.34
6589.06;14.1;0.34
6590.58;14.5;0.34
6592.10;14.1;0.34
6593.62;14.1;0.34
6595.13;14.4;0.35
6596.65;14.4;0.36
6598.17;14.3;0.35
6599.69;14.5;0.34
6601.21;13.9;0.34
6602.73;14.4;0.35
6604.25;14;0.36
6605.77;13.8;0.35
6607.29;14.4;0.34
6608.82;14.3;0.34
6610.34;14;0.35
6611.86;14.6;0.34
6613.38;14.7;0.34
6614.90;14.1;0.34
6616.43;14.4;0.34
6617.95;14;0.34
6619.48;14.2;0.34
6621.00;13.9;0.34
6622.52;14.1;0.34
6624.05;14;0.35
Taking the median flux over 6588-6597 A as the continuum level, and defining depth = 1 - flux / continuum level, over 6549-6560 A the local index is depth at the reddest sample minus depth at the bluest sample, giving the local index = 0.021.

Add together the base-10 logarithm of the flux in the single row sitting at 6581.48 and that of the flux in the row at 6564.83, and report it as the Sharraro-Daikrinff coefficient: 2.28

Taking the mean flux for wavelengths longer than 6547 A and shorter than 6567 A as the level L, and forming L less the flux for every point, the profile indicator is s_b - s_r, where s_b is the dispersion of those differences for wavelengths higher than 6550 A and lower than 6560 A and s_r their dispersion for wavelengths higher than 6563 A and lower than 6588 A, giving -1.1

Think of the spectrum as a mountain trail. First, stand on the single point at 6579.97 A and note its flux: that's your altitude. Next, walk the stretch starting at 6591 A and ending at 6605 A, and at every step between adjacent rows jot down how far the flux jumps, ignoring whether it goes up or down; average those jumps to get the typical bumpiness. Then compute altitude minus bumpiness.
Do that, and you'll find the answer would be 13.8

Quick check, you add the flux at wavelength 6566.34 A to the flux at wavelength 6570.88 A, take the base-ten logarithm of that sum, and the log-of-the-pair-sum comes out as 1.45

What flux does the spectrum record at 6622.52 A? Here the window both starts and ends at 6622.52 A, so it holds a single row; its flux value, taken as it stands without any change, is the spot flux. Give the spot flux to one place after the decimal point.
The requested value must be 14.1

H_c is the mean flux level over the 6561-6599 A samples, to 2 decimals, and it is 13.75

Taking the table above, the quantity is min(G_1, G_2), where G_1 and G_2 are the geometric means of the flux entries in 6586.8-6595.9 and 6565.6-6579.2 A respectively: 14.1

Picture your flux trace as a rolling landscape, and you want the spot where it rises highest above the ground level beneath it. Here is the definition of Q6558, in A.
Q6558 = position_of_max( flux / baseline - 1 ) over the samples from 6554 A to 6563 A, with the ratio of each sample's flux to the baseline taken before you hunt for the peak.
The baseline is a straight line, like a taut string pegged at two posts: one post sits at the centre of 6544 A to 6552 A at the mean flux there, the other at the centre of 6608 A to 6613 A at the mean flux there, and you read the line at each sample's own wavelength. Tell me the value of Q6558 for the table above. 6557.28 A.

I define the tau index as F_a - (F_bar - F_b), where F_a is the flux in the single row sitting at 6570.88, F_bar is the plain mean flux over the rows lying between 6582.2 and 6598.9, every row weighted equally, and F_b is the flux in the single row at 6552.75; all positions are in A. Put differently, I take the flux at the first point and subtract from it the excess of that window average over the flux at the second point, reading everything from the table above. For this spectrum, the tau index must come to 13.5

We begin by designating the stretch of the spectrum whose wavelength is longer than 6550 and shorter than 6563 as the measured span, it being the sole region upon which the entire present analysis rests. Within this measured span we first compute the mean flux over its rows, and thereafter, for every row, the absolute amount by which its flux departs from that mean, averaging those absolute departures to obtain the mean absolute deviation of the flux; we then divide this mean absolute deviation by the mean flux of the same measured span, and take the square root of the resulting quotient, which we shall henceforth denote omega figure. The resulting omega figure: 0.26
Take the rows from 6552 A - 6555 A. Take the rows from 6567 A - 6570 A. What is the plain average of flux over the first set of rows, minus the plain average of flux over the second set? 0.00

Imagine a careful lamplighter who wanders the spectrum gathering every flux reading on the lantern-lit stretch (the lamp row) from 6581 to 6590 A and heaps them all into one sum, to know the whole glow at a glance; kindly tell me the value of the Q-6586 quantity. 85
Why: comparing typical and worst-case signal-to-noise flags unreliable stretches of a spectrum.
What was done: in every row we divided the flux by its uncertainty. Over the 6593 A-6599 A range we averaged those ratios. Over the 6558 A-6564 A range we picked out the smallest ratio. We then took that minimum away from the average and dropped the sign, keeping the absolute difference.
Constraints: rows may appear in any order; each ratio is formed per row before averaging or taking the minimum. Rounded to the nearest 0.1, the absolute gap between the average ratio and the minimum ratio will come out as 15.3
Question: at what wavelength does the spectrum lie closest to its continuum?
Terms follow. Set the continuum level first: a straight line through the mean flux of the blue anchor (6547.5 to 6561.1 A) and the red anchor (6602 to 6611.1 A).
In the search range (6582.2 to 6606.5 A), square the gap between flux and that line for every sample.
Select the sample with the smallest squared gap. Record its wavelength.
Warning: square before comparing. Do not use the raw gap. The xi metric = 6587.55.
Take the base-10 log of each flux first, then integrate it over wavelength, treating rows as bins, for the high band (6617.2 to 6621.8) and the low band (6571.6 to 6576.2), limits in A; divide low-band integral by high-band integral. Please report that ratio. 1.00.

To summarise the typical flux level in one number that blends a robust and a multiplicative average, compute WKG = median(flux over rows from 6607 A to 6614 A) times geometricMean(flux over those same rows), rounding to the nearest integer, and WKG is 207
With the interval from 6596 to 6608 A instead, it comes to 204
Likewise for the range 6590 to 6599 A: 205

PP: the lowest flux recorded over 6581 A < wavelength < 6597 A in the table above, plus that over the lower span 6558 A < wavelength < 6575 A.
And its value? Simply 22.4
